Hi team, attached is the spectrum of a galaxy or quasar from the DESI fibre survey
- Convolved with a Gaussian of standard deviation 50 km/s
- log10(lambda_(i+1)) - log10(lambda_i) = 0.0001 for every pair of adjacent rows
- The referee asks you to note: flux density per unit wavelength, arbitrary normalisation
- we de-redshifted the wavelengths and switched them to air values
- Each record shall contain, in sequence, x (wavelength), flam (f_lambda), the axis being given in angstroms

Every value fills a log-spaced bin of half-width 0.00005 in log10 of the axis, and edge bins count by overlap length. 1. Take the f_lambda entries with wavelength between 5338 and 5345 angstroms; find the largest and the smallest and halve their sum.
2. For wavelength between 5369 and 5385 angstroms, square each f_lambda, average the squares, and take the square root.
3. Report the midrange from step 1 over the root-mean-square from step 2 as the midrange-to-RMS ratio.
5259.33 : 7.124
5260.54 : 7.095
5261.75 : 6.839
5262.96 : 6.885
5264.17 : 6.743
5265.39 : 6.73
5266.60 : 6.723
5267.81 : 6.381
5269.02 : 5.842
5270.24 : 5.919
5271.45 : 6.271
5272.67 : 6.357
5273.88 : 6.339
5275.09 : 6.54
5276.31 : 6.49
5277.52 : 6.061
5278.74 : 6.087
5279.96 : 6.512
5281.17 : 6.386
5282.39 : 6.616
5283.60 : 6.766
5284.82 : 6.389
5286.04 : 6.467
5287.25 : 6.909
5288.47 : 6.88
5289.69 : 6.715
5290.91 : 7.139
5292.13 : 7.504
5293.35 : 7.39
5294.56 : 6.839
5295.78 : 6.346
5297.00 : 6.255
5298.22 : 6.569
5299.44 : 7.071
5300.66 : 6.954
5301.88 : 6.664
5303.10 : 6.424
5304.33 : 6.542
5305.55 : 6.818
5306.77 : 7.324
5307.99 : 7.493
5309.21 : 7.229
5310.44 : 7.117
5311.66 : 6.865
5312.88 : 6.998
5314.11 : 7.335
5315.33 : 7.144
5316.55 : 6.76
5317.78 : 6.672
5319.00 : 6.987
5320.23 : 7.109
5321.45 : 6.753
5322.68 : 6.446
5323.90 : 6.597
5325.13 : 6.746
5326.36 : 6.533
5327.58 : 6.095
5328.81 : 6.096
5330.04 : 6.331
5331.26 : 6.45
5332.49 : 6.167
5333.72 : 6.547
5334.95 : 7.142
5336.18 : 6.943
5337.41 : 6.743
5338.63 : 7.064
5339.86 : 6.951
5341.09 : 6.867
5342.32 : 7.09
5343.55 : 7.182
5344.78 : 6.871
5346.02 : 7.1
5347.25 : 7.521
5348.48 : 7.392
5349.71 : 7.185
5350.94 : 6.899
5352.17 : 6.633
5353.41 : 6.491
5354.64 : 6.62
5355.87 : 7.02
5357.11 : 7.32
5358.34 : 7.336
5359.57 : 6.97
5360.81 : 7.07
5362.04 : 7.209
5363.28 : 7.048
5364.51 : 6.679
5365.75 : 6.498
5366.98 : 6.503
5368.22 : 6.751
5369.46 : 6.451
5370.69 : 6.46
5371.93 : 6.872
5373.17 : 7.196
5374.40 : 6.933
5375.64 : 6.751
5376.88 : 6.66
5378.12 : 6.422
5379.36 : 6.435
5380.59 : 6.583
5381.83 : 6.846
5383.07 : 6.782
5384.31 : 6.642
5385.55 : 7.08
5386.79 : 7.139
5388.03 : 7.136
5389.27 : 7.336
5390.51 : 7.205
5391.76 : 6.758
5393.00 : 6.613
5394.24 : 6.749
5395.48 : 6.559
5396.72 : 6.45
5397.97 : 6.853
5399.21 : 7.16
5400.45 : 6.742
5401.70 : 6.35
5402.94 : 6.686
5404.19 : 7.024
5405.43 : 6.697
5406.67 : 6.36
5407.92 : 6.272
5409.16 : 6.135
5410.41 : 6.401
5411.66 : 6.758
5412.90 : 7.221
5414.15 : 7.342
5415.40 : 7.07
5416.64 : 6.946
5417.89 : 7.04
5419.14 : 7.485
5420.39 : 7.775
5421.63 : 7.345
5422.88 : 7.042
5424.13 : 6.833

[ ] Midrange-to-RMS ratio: 1.05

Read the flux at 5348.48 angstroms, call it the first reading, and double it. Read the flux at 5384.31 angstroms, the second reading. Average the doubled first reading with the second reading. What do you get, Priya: 10.7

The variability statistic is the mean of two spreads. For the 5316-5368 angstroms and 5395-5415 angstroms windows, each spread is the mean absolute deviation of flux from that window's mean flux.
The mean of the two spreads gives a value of 0.29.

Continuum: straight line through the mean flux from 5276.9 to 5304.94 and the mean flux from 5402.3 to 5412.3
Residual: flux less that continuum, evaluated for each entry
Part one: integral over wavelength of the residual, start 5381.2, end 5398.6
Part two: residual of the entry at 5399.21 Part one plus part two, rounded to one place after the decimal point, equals 5.9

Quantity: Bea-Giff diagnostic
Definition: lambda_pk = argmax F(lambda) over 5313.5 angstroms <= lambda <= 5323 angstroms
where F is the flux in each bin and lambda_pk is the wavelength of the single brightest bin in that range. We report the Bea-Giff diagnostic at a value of 5314.11 angstroms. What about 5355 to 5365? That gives 5358.34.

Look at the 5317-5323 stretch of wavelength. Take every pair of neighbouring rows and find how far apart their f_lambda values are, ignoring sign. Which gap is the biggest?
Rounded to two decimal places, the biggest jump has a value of 0.36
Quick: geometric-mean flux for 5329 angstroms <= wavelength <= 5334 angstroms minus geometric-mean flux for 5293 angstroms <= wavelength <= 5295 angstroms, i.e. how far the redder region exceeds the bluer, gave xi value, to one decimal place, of -0.7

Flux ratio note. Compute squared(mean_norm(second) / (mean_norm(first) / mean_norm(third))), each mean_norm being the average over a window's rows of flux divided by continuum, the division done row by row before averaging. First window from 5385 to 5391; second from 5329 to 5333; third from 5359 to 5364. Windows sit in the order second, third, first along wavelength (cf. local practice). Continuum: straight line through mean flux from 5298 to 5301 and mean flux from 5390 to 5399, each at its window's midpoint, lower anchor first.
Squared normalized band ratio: 0.8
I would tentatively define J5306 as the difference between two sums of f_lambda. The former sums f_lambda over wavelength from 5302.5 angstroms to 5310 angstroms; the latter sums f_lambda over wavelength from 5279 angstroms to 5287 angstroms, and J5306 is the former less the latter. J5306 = 2.7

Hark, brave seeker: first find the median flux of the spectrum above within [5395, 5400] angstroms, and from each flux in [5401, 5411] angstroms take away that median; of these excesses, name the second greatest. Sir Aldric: -0.01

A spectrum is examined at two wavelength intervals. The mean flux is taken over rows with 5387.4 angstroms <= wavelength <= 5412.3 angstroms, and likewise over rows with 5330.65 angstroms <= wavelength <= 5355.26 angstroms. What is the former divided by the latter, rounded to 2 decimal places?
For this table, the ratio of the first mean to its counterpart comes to 0.97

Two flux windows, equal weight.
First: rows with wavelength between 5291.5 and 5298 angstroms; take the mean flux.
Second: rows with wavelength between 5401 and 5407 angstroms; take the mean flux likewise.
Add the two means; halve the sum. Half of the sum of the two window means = 6.75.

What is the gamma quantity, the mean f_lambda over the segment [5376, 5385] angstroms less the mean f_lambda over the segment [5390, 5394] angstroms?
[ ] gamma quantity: -0.2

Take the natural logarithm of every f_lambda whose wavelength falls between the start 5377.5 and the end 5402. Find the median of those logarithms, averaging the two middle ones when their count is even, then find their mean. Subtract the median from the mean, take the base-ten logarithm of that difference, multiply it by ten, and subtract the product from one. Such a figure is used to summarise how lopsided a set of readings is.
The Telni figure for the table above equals 24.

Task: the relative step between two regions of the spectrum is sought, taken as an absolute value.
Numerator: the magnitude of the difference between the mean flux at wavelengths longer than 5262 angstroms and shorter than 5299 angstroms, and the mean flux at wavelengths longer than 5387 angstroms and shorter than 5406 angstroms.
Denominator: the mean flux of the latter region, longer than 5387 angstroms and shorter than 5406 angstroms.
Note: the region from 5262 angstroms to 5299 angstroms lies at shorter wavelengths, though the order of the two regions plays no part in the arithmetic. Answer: 0.037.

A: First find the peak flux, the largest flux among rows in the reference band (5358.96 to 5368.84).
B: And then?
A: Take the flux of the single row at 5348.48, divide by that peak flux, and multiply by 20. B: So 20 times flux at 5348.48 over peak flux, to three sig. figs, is 20.5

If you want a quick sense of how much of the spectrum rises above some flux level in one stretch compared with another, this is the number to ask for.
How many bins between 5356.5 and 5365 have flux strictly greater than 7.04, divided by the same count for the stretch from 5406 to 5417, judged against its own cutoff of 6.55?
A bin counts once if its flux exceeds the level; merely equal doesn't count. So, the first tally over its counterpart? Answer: 1.00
